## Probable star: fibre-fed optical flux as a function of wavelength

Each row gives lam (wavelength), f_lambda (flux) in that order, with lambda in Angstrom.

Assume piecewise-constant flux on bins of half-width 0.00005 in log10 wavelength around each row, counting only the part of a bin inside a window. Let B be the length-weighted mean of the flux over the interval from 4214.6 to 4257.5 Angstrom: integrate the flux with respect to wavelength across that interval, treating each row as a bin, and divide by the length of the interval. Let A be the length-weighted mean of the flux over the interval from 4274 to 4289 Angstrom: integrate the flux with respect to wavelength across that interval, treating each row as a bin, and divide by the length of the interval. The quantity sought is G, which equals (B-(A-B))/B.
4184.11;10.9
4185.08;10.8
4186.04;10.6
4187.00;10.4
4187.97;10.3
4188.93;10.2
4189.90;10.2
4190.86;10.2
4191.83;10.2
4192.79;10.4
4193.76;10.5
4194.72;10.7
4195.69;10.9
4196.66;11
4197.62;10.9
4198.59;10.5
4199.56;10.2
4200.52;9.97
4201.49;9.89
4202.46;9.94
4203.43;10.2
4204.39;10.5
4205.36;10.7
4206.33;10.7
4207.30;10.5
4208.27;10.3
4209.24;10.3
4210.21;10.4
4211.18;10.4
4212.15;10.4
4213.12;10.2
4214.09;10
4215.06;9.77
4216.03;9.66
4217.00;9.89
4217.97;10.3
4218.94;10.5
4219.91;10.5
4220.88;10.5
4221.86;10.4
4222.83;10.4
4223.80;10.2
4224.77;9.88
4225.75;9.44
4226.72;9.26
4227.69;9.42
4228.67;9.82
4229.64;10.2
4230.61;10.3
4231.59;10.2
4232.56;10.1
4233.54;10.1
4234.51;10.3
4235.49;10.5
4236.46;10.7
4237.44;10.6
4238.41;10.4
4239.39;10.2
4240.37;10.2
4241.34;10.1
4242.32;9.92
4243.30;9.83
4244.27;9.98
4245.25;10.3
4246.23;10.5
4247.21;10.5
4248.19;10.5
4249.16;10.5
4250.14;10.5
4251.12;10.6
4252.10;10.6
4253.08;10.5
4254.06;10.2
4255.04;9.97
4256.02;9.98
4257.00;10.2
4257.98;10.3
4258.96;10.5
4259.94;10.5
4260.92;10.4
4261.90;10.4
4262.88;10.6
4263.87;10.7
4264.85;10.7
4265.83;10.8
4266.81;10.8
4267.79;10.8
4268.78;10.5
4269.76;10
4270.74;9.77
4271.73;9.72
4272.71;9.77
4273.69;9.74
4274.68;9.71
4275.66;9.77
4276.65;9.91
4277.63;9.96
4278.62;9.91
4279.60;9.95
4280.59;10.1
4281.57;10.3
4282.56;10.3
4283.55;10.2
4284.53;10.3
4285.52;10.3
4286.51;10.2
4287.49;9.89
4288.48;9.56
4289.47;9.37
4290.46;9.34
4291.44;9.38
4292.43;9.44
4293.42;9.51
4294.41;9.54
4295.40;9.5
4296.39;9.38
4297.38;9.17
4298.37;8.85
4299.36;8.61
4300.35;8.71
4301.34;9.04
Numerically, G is 1.02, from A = 10.02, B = 10.2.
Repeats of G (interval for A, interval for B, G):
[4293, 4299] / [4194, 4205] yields 1.11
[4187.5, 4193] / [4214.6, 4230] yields 0.98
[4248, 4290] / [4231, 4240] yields 1.01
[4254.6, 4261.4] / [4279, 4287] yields 0.99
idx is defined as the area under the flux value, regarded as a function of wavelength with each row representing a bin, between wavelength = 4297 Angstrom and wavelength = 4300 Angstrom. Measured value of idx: 26.6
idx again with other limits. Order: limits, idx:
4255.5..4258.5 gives 30.5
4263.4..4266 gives 27.9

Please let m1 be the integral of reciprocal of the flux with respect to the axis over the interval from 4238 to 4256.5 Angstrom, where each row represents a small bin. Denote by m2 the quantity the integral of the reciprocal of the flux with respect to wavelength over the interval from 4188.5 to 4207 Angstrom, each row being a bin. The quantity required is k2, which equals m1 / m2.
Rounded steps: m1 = 1.80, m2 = 1.78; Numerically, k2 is 1.01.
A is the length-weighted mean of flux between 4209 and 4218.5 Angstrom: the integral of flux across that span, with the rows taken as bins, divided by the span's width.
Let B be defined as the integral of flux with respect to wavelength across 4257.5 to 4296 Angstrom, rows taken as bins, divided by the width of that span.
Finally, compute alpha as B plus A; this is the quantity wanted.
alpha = 20.2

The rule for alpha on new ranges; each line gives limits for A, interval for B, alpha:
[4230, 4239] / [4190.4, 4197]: 20.9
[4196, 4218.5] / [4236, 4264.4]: 20.6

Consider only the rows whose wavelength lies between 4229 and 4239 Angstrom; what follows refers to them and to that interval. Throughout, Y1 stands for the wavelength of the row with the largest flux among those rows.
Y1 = 4236.46 Angstrom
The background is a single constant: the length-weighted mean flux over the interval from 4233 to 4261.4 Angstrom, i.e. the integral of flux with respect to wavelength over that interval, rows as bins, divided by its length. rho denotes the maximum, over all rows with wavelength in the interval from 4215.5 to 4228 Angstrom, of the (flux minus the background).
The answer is 0.18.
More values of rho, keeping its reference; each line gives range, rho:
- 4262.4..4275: 0.48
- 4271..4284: -0.02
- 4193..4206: 0.68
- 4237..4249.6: 0.28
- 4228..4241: 0.38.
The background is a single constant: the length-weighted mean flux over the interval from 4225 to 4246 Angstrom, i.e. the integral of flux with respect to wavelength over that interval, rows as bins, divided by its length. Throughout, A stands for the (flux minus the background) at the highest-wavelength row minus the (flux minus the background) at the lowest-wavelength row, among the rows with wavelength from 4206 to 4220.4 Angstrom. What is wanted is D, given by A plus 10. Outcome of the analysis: 9.8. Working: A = -0.20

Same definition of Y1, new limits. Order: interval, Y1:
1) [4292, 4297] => 4294.41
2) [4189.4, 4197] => 4196.66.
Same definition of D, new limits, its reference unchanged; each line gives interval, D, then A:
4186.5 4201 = 9.6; -0.43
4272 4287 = 10.4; 0.43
